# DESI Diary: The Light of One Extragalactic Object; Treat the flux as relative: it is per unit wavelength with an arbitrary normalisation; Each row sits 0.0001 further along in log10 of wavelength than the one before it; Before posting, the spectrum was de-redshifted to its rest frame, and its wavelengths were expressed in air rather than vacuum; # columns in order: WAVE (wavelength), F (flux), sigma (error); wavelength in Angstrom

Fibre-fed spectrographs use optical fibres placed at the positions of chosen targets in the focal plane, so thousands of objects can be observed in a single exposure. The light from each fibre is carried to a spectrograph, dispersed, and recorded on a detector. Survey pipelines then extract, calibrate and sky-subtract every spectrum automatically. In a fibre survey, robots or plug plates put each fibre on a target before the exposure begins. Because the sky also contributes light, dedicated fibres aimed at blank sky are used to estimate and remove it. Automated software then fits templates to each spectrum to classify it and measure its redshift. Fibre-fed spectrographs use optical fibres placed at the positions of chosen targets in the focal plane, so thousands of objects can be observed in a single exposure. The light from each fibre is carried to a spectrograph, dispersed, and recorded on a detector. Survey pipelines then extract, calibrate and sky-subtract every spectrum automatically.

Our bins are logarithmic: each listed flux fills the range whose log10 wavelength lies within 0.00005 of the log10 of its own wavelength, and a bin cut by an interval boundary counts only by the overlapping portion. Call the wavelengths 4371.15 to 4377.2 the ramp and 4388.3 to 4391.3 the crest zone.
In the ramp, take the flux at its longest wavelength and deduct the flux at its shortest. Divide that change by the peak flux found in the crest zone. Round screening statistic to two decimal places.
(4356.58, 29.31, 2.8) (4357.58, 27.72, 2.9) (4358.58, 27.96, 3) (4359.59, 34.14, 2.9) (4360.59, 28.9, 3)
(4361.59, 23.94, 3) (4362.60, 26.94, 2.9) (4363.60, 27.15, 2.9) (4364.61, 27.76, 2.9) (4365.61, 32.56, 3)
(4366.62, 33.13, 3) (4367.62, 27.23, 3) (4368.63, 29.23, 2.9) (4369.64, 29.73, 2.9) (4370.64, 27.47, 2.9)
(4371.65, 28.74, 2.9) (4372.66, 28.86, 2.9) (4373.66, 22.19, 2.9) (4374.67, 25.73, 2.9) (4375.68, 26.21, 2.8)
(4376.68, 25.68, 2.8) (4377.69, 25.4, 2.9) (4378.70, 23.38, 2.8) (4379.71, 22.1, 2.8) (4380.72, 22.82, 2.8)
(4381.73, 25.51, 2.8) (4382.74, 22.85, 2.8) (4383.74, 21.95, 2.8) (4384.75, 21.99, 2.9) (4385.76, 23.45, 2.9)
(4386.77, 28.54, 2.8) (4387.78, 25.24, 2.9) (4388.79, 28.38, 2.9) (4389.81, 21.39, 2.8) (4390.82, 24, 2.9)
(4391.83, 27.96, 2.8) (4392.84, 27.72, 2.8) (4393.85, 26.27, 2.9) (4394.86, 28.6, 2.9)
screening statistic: -0.11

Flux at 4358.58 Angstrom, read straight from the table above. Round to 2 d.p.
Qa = 27.96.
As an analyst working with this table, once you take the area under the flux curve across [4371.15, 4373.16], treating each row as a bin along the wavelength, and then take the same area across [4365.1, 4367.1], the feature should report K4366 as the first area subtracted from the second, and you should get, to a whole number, 8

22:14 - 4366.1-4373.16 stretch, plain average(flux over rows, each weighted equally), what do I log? 29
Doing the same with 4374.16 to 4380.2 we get 25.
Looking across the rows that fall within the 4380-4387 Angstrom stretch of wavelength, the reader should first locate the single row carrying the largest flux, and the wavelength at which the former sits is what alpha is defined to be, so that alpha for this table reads 4386.77 Angstrom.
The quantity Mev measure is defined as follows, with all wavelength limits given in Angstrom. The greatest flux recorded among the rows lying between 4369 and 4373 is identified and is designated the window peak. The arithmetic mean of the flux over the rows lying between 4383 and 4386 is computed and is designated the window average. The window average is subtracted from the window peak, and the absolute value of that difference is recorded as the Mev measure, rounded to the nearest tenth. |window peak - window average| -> 7.3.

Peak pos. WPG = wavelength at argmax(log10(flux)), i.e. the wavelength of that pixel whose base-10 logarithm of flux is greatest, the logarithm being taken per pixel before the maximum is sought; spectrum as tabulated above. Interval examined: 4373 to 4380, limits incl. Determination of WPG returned 4375.68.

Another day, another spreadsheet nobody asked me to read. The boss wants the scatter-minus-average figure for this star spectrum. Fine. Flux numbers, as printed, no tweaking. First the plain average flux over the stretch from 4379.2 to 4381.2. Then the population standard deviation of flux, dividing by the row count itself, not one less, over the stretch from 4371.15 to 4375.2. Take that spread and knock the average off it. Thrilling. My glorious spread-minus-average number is -19.7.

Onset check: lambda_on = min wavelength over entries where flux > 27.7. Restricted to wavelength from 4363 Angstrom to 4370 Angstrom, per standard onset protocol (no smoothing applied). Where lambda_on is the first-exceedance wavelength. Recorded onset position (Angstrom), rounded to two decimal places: 4364.61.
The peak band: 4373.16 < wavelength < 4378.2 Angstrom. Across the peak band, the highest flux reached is 26.21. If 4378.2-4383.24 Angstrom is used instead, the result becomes 25.51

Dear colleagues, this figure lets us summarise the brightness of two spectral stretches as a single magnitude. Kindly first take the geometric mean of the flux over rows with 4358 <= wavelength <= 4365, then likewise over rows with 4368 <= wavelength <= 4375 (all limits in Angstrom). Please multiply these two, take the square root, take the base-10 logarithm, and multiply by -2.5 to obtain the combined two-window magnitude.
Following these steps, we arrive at -3.60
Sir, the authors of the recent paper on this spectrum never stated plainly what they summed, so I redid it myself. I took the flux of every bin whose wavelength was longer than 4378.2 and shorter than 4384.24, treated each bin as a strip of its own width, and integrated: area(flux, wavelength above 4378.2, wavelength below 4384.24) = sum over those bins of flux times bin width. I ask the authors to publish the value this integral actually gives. 140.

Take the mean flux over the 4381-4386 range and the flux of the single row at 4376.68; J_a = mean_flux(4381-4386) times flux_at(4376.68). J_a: 594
